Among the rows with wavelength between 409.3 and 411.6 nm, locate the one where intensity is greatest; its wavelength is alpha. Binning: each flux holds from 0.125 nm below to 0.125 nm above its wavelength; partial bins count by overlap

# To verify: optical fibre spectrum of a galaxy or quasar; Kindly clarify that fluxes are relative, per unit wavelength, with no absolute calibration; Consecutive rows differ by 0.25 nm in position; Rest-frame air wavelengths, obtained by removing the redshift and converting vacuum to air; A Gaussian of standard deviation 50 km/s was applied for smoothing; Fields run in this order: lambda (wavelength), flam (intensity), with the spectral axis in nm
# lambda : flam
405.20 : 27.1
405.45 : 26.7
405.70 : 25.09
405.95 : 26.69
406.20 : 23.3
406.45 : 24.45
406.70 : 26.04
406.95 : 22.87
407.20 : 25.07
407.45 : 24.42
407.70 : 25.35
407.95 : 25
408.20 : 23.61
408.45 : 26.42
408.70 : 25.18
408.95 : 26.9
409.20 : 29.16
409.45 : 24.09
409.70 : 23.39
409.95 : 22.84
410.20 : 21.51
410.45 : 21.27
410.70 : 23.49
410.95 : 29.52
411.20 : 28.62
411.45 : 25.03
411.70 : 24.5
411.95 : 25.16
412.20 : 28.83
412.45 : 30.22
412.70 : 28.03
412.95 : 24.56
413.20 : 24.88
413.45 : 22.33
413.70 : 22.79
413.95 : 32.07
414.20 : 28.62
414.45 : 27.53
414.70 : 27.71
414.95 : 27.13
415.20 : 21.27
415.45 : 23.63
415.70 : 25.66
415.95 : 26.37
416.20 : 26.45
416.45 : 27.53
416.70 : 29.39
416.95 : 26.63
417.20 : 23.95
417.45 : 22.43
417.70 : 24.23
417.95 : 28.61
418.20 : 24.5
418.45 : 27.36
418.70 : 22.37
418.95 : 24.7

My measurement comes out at 410.95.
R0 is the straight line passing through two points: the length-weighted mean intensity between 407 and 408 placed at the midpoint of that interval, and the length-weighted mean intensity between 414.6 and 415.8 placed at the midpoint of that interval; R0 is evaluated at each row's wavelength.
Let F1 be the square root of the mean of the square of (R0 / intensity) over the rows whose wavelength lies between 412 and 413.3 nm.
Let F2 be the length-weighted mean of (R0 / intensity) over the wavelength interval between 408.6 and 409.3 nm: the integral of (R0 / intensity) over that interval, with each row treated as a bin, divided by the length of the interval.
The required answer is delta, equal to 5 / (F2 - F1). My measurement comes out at -2236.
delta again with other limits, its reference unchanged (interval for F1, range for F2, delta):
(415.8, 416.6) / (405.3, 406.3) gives 136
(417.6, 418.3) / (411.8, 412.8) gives -58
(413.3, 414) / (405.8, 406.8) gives -252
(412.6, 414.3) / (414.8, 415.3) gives 83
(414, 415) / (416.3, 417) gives -1742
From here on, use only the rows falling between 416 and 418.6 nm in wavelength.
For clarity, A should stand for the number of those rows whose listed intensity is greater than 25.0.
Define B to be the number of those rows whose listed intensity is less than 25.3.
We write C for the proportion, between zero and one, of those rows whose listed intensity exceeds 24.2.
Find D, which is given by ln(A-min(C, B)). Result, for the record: 1.6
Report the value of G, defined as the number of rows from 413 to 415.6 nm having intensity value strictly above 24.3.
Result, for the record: 6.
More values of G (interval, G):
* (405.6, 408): 8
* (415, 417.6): 6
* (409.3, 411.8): 4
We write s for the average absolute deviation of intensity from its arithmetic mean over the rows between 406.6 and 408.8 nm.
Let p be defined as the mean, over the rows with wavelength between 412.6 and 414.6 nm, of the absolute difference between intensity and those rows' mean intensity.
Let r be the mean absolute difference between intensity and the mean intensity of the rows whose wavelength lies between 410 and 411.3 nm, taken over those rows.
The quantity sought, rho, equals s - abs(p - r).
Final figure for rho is 0.19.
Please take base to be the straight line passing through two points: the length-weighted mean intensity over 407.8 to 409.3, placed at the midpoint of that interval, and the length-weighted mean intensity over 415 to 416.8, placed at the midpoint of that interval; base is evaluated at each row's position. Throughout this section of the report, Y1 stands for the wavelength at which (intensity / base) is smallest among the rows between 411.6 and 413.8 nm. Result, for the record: 413.45 nm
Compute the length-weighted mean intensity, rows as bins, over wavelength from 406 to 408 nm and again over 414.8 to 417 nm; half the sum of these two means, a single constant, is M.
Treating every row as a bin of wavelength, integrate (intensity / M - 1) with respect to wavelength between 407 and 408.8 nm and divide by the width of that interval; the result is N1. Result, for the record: -0.016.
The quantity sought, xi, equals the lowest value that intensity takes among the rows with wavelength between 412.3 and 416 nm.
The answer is 21.27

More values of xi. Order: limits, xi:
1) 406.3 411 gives 21.27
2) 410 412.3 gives 21.27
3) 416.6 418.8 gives 22.37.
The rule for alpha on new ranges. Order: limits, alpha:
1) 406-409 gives 408.95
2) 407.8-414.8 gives 413.95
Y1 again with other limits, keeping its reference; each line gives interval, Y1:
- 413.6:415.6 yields 415.20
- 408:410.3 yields 410.20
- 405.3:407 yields 406.95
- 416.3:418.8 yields 418.70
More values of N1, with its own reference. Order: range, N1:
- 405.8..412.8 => 0.003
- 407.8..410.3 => -0.018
